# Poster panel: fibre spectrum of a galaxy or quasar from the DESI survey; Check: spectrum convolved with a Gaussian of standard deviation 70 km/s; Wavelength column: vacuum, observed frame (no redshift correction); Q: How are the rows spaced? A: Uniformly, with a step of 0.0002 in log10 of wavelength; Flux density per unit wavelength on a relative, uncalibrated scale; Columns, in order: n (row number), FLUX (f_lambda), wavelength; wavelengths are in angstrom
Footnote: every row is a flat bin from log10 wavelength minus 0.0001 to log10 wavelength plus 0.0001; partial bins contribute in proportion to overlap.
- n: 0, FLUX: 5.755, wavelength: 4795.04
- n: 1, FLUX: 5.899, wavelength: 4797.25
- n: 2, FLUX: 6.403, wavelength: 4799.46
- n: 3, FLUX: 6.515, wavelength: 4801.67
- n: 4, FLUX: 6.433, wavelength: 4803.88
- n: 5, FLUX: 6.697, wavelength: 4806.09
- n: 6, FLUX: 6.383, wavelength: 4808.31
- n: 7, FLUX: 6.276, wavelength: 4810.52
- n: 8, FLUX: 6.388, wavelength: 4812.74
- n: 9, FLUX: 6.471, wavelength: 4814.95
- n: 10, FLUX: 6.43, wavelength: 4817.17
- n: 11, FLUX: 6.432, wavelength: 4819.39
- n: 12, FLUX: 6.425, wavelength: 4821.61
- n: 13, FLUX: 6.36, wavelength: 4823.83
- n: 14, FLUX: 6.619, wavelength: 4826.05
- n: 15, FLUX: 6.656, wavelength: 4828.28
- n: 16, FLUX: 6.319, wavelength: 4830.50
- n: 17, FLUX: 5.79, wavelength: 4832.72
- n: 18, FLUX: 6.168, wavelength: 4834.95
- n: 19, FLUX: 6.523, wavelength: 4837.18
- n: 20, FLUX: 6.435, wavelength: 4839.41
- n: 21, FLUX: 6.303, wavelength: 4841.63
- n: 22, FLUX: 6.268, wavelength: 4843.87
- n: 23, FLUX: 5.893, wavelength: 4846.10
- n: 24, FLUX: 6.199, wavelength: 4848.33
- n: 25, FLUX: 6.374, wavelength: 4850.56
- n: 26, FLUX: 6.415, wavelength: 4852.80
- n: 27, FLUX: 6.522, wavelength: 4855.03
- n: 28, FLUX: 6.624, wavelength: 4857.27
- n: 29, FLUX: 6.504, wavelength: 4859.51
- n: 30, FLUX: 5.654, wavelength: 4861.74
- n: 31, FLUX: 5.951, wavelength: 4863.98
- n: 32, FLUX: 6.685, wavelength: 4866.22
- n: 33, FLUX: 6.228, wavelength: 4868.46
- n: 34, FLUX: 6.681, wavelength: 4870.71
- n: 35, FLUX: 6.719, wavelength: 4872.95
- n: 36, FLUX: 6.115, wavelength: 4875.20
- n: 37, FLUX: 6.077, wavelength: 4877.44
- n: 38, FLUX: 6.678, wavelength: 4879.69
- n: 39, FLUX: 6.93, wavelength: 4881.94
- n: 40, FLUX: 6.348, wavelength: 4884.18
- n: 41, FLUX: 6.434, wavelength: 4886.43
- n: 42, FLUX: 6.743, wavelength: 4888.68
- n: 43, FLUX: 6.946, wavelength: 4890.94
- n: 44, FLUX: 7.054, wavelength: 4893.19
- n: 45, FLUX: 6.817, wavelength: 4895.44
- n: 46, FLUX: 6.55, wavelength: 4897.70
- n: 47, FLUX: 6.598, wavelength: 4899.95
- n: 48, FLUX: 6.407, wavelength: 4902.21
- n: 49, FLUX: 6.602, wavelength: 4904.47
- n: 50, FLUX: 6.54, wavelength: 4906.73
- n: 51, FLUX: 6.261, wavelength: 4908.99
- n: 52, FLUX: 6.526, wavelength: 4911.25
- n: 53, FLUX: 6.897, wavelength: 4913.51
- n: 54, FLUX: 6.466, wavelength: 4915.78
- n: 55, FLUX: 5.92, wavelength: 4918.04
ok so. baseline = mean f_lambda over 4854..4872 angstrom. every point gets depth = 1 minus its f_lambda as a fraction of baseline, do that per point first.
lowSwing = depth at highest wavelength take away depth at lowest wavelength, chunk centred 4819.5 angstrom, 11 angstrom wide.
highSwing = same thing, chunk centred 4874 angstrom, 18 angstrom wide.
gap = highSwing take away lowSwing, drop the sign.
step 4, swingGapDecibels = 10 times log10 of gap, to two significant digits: -13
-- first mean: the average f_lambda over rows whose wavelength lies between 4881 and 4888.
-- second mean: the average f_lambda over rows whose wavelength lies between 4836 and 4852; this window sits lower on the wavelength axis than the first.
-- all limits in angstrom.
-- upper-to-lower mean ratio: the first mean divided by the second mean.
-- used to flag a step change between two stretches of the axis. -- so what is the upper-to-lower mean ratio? 1.05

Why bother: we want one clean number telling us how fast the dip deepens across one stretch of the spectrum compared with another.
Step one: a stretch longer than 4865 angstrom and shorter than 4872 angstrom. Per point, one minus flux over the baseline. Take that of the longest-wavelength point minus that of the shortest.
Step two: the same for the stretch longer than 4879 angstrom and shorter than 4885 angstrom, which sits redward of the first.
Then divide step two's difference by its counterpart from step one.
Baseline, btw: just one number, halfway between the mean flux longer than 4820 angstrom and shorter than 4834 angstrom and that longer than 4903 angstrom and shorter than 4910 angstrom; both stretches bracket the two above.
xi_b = 82.5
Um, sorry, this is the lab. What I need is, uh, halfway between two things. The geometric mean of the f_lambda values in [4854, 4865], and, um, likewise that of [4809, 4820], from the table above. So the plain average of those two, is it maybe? 6.32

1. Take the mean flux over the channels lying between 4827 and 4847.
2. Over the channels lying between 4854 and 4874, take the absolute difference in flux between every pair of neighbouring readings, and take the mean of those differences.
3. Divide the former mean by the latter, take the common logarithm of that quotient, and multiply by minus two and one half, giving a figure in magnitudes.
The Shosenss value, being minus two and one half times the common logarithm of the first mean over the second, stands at -3.0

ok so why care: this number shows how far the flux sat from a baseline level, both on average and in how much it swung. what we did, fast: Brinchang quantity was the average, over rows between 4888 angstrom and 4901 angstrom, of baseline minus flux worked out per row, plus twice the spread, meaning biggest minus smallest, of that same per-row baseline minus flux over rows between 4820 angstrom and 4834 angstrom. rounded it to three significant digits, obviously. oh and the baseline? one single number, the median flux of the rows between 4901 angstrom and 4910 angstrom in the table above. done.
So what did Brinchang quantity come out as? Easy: 1.42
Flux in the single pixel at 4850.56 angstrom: 6.374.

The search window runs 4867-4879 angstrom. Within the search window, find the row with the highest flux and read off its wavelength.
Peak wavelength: 4872.95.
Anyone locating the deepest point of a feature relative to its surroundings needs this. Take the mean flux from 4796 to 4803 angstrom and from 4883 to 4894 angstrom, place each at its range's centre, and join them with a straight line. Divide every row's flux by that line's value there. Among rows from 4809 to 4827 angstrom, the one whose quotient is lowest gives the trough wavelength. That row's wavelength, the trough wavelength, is 4810.52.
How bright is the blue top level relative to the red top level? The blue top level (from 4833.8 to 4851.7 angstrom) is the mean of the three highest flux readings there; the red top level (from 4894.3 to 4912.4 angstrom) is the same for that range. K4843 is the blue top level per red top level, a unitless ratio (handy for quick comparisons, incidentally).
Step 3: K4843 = 0.97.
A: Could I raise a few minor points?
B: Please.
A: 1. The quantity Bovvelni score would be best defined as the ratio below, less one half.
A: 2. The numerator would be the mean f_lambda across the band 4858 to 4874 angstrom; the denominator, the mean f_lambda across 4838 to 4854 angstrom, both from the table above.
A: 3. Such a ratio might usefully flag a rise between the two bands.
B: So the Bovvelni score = 0.512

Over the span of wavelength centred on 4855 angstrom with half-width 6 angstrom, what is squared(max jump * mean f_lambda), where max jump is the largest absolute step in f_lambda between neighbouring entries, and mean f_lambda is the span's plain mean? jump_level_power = 1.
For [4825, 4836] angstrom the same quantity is 11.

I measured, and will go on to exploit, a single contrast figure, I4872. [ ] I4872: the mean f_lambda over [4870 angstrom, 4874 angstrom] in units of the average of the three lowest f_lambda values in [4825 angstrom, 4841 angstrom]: 1.10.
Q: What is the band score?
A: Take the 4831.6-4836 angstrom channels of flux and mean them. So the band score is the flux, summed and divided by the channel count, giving 5.98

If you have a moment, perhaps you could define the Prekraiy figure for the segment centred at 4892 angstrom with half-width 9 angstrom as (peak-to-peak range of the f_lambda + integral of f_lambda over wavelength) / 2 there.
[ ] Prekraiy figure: 61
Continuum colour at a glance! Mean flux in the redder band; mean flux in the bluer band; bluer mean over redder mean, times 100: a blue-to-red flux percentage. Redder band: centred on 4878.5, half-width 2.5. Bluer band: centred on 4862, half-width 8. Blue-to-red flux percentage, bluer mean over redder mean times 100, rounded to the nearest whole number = 99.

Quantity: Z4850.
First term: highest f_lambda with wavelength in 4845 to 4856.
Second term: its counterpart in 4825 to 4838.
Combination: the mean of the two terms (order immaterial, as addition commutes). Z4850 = 6.59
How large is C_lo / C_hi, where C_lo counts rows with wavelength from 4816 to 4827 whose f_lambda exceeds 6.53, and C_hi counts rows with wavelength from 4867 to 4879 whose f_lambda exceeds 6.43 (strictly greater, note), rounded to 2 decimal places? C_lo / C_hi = 0.50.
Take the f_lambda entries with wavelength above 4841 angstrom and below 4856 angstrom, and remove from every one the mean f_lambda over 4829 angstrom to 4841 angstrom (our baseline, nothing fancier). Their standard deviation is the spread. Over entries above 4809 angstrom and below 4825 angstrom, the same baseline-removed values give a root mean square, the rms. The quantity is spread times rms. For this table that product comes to 0.03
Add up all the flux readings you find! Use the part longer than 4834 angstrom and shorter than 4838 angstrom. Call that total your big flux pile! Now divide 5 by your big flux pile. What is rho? 0.394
